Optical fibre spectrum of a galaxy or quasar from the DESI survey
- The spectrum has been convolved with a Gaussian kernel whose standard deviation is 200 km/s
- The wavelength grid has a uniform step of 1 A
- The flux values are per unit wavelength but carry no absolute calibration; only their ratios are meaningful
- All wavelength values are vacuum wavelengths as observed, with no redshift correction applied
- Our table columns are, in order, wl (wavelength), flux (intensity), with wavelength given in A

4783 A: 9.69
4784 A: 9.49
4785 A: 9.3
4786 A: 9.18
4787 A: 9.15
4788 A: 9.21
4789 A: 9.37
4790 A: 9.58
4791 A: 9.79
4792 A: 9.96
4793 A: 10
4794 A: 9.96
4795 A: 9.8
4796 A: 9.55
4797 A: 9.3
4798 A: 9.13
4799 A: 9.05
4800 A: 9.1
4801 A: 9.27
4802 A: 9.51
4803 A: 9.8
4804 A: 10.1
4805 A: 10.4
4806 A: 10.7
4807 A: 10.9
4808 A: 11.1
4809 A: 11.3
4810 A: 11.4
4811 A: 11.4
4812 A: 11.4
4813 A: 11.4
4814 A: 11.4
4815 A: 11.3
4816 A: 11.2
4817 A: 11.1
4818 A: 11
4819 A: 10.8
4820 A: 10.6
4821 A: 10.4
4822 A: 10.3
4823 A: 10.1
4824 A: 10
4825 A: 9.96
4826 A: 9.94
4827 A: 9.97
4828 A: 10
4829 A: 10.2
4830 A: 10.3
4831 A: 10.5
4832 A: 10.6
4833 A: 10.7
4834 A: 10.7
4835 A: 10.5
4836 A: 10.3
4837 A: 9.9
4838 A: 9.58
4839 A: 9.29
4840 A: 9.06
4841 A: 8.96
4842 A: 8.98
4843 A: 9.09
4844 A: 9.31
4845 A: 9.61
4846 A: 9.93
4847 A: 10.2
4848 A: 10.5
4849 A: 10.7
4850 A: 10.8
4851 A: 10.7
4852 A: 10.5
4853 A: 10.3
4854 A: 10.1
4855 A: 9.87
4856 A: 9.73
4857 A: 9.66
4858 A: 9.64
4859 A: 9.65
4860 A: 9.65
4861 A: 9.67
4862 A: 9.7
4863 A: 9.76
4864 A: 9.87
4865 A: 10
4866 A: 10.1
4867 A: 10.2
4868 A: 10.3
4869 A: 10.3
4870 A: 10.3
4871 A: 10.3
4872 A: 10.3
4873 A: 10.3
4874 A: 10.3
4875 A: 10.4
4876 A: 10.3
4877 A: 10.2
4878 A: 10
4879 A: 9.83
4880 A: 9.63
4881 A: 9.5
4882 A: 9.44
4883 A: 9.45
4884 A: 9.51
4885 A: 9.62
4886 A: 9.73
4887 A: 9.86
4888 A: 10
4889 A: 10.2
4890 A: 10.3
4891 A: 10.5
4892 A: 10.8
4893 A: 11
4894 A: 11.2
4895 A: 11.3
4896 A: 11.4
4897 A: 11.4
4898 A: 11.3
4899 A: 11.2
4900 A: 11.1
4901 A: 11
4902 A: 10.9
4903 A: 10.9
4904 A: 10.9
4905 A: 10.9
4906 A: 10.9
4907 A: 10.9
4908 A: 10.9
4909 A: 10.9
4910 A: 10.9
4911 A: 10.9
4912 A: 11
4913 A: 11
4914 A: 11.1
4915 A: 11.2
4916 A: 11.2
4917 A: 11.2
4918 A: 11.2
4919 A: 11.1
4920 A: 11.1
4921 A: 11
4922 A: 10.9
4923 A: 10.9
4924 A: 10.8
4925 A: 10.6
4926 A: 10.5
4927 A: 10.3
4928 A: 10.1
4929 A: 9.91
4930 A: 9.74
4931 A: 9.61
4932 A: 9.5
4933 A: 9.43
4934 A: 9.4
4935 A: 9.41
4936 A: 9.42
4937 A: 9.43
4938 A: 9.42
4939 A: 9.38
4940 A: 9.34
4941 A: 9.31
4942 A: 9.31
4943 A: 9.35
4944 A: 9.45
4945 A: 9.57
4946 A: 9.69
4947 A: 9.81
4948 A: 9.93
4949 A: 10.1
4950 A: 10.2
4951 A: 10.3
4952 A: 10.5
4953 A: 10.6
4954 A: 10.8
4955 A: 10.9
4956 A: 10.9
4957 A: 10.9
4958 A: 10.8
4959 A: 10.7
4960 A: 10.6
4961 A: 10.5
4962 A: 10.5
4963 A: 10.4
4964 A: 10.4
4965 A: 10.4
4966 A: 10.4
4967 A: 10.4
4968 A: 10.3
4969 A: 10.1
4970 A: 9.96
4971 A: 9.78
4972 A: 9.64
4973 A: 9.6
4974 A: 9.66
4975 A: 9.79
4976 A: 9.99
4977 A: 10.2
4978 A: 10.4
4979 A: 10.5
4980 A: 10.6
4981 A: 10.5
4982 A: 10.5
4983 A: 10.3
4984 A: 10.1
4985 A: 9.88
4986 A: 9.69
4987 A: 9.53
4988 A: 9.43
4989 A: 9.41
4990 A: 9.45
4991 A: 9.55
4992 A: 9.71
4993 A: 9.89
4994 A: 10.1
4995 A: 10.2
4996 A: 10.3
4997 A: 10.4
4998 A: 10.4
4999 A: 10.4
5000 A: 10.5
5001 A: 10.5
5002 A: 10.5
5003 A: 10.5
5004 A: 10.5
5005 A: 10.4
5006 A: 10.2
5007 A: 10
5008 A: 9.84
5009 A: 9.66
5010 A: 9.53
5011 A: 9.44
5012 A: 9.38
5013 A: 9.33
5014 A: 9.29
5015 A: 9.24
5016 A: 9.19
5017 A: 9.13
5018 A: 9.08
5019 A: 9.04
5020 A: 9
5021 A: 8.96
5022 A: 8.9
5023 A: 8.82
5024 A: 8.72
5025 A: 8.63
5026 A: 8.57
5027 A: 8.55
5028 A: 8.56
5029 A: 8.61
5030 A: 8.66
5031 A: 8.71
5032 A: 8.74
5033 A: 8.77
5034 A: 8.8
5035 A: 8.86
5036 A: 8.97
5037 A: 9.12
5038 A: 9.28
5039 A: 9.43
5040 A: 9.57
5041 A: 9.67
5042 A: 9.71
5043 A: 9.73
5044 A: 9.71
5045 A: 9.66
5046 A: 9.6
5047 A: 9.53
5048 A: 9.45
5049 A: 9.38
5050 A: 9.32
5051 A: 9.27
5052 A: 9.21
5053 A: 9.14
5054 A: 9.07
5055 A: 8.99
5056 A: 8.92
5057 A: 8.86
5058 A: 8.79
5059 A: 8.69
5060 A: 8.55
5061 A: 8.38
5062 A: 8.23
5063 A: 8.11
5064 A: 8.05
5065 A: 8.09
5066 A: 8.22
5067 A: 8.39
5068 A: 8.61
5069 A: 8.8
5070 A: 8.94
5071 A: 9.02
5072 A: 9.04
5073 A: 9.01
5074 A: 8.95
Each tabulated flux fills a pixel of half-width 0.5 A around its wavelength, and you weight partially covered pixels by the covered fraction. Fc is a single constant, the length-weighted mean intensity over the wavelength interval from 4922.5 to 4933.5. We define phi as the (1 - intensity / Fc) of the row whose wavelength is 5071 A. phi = 0.11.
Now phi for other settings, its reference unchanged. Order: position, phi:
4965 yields -0.03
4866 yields 0.00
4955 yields -0.08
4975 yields 0.03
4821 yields -0.03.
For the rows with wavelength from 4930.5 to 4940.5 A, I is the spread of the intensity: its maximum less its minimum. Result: 0.27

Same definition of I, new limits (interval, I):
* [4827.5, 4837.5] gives 0.80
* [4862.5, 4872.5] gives 0.54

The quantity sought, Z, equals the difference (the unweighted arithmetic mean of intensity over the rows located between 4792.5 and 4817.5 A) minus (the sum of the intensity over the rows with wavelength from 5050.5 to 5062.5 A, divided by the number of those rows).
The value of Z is 1.5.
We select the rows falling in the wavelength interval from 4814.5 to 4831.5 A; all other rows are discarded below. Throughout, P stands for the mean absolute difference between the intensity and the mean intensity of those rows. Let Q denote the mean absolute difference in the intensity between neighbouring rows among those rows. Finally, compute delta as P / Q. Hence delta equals 3.3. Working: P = 0.39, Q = 0.12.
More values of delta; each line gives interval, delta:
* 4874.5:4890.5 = 2.4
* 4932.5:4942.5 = 2.0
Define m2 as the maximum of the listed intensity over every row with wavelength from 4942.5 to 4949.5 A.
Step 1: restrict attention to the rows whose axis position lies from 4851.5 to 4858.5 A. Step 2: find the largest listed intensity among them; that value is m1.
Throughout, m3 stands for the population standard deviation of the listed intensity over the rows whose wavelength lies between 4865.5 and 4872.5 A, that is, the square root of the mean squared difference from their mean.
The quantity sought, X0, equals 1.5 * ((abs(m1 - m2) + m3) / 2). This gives 0.4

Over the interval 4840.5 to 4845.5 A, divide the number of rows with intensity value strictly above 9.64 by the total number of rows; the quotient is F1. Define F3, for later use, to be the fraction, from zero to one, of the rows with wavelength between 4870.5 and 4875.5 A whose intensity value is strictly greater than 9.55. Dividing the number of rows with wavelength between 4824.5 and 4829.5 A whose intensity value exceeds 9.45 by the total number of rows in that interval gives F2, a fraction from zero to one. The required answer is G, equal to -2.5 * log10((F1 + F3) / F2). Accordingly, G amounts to 0.0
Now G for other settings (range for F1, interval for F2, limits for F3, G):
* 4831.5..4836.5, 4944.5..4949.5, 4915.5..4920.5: -0.8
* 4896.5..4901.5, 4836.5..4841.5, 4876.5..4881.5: -1.6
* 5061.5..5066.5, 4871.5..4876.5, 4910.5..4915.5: 0.0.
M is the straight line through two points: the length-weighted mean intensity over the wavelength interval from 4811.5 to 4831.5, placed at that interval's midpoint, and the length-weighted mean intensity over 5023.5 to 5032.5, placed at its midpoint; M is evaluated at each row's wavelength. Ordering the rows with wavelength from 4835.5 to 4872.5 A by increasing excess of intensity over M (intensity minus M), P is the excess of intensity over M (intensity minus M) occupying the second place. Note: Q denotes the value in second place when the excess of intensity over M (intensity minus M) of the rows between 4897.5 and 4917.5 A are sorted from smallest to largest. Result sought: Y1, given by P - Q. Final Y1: -2.50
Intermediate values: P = -1.4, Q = 1.08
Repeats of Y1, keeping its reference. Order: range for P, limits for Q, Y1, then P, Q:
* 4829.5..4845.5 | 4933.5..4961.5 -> -1.28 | -1.4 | -0.14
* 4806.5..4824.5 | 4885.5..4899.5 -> -0.37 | -0.5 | -0.11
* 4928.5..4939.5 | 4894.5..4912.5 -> -1.19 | -0.1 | 1.08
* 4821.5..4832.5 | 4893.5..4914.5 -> -1.68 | -0.6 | 1.08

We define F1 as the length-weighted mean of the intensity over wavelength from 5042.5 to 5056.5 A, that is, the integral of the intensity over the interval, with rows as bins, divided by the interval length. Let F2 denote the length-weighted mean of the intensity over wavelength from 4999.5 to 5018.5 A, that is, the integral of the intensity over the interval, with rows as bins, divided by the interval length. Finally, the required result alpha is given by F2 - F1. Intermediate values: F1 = 9.4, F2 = 9.8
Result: 0.4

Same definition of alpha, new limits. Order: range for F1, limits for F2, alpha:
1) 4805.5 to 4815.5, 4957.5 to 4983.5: -1.0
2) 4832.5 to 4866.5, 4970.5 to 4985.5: 0.2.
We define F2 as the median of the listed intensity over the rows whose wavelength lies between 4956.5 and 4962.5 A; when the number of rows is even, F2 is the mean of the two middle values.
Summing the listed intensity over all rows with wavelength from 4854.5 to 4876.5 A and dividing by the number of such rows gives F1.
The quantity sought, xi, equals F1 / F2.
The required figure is 0.94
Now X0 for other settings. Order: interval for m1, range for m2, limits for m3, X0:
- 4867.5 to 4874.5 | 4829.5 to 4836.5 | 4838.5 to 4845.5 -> 0.5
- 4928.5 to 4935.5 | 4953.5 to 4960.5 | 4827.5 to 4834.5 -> 0.9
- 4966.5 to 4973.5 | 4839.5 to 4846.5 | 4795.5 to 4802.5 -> 0.5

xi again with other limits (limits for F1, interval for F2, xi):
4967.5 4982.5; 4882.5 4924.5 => 0.93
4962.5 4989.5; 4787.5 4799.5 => 1.05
